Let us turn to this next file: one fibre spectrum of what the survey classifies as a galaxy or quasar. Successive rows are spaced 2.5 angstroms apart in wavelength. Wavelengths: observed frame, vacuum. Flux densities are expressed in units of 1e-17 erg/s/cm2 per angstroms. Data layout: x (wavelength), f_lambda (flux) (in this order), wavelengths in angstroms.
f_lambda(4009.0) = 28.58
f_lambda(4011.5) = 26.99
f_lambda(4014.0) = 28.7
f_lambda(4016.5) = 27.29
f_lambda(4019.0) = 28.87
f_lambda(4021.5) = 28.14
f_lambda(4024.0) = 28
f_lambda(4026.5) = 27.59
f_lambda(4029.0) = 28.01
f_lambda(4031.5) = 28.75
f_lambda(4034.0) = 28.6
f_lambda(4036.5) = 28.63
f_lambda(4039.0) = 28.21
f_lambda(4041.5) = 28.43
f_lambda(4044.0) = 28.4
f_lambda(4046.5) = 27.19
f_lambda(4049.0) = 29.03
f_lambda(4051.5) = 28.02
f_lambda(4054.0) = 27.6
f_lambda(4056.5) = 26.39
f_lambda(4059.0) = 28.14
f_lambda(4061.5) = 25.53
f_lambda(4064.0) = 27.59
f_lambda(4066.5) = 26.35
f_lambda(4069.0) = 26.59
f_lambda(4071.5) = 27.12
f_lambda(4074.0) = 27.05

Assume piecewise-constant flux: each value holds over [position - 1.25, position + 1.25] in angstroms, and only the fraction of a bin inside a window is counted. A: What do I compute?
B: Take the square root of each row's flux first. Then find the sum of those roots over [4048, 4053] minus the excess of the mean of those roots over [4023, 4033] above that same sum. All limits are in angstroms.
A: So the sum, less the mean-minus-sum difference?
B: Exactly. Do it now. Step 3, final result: 16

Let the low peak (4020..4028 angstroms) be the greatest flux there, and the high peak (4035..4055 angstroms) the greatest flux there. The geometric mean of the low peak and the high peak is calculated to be 28.58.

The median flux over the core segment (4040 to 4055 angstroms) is 28.2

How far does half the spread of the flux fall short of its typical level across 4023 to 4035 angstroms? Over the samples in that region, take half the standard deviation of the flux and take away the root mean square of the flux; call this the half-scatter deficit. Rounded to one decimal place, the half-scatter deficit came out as -28.0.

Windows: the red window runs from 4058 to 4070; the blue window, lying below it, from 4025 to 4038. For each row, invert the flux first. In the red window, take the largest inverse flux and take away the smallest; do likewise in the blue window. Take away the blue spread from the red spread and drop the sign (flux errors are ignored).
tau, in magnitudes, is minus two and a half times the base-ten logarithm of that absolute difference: 6.7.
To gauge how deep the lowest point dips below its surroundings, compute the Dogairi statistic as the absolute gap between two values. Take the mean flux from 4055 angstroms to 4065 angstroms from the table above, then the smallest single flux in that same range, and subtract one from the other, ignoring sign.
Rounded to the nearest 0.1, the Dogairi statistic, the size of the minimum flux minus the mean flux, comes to 1.4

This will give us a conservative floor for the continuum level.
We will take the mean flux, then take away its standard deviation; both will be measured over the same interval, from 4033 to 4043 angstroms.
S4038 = 28.3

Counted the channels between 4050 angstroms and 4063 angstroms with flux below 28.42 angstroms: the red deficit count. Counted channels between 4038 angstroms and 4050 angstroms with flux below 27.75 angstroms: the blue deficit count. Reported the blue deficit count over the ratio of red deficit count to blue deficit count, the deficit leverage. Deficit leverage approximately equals 0.20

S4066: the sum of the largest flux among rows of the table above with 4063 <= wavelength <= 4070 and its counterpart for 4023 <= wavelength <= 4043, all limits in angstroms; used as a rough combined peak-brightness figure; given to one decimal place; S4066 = 56.3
